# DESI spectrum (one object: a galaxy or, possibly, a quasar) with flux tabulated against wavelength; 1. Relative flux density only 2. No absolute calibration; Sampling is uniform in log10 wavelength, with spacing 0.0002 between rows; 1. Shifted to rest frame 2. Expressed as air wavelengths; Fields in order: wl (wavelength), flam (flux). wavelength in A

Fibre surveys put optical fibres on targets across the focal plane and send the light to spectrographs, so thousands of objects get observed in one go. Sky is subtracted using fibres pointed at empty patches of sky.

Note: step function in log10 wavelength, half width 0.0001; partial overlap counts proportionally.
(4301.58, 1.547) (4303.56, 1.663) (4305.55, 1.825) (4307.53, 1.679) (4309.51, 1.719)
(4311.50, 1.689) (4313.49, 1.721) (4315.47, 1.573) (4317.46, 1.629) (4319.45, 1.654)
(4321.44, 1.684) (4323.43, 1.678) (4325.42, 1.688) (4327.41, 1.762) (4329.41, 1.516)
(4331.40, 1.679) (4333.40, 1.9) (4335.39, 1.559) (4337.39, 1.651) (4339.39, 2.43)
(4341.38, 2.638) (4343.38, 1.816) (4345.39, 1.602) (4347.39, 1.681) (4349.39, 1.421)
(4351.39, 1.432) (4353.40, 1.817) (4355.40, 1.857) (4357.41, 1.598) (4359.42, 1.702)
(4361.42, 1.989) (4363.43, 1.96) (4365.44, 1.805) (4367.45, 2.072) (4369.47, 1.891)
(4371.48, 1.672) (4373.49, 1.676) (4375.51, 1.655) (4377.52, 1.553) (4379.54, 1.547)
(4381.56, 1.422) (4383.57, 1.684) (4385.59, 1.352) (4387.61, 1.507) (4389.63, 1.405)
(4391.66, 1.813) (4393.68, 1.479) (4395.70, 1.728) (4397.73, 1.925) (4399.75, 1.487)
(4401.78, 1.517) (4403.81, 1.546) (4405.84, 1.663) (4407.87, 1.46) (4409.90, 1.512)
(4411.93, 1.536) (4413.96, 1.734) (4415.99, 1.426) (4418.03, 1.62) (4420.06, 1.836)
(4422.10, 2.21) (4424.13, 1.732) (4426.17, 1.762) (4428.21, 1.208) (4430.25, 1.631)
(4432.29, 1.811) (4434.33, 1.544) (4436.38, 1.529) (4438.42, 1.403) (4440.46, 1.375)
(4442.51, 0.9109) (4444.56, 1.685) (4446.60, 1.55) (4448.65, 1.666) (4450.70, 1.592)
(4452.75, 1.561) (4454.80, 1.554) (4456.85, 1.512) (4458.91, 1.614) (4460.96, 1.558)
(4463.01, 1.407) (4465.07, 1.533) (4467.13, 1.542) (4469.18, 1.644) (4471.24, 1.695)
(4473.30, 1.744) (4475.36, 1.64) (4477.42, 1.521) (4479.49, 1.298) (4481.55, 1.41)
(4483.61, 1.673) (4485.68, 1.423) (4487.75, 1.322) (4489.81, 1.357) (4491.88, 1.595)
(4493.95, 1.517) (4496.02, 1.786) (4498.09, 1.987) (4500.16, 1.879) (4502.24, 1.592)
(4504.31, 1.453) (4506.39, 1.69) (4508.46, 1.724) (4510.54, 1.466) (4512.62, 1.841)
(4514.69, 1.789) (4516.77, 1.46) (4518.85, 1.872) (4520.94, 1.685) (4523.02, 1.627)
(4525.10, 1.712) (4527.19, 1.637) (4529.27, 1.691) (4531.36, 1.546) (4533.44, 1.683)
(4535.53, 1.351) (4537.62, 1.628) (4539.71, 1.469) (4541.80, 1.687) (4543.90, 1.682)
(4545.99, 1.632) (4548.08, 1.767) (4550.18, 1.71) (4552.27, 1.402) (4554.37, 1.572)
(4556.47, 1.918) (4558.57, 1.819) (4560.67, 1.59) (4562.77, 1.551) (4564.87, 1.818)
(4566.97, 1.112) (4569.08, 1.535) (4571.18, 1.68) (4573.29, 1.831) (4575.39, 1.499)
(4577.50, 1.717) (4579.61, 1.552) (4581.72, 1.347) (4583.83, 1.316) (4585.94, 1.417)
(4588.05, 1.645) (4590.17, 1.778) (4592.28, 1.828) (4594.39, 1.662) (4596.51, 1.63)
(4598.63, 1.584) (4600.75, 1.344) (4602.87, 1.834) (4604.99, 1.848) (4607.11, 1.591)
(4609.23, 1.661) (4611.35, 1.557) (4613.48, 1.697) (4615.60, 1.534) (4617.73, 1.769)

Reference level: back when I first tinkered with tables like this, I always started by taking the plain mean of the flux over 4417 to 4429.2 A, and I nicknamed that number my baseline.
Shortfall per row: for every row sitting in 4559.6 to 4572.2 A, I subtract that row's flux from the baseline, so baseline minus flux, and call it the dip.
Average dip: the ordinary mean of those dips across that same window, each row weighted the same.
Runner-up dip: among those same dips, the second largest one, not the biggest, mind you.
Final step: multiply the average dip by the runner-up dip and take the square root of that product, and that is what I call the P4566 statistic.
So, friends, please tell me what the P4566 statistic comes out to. 0.187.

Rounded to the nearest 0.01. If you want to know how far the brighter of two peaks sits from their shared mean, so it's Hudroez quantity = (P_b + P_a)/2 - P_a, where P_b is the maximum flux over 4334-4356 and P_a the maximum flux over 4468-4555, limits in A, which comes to 0.33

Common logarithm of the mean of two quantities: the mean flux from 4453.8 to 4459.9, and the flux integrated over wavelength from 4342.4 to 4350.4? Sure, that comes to 0.86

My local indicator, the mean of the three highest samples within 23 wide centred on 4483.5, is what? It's 1.7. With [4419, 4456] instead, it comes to 2.0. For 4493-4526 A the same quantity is 1.9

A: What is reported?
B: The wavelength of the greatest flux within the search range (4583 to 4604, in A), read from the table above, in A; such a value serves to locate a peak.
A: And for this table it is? 4602.87 A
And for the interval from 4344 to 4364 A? 4361.42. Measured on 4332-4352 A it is 4341.38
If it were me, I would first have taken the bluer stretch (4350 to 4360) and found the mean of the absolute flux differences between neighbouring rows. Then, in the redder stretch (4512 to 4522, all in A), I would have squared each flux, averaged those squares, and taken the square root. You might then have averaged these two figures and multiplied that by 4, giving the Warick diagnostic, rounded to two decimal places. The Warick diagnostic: 3.87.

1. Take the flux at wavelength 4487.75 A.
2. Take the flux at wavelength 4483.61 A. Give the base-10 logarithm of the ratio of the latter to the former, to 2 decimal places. 0.10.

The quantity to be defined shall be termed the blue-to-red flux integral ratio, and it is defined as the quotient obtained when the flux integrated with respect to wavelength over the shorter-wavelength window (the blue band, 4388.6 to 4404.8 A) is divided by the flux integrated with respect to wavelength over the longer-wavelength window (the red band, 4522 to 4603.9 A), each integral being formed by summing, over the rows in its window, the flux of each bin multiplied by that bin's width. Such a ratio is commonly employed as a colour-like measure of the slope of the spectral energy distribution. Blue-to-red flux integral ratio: 0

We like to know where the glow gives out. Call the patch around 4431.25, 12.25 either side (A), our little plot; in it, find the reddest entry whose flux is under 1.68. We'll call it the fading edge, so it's 4442.51 A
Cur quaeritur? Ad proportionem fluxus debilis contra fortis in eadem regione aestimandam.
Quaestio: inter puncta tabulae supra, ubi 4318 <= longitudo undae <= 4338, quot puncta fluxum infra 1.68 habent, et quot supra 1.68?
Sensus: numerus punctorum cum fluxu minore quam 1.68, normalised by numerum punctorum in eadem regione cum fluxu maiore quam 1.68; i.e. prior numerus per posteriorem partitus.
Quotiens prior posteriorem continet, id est 1.5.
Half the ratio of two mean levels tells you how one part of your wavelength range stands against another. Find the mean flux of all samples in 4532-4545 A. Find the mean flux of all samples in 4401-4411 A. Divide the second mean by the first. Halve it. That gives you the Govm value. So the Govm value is 0.486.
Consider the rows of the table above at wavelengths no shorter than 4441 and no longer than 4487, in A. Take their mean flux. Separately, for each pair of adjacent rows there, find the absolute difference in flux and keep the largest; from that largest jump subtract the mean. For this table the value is -0.76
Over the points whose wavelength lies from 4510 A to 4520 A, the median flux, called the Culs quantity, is 1.79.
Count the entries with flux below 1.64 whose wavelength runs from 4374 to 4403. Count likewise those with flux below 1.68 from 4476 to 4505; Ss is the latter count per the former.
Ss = 1.22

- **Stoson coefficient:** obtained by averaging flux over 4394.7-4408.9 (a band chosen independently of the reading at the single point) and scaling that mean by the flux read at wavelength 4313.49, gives 2.78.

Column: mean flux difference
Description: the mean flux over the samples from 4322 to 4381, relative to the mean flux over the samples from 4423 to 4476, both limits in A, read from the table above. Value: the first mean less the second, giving 0.21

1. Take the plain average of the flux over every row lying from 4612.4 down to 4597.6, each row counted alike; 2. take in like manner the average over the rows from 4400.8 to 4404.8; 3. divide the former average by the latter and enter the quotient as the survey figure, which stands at 1.07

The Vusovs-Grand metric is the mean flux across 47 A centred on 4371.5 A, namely 1.67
